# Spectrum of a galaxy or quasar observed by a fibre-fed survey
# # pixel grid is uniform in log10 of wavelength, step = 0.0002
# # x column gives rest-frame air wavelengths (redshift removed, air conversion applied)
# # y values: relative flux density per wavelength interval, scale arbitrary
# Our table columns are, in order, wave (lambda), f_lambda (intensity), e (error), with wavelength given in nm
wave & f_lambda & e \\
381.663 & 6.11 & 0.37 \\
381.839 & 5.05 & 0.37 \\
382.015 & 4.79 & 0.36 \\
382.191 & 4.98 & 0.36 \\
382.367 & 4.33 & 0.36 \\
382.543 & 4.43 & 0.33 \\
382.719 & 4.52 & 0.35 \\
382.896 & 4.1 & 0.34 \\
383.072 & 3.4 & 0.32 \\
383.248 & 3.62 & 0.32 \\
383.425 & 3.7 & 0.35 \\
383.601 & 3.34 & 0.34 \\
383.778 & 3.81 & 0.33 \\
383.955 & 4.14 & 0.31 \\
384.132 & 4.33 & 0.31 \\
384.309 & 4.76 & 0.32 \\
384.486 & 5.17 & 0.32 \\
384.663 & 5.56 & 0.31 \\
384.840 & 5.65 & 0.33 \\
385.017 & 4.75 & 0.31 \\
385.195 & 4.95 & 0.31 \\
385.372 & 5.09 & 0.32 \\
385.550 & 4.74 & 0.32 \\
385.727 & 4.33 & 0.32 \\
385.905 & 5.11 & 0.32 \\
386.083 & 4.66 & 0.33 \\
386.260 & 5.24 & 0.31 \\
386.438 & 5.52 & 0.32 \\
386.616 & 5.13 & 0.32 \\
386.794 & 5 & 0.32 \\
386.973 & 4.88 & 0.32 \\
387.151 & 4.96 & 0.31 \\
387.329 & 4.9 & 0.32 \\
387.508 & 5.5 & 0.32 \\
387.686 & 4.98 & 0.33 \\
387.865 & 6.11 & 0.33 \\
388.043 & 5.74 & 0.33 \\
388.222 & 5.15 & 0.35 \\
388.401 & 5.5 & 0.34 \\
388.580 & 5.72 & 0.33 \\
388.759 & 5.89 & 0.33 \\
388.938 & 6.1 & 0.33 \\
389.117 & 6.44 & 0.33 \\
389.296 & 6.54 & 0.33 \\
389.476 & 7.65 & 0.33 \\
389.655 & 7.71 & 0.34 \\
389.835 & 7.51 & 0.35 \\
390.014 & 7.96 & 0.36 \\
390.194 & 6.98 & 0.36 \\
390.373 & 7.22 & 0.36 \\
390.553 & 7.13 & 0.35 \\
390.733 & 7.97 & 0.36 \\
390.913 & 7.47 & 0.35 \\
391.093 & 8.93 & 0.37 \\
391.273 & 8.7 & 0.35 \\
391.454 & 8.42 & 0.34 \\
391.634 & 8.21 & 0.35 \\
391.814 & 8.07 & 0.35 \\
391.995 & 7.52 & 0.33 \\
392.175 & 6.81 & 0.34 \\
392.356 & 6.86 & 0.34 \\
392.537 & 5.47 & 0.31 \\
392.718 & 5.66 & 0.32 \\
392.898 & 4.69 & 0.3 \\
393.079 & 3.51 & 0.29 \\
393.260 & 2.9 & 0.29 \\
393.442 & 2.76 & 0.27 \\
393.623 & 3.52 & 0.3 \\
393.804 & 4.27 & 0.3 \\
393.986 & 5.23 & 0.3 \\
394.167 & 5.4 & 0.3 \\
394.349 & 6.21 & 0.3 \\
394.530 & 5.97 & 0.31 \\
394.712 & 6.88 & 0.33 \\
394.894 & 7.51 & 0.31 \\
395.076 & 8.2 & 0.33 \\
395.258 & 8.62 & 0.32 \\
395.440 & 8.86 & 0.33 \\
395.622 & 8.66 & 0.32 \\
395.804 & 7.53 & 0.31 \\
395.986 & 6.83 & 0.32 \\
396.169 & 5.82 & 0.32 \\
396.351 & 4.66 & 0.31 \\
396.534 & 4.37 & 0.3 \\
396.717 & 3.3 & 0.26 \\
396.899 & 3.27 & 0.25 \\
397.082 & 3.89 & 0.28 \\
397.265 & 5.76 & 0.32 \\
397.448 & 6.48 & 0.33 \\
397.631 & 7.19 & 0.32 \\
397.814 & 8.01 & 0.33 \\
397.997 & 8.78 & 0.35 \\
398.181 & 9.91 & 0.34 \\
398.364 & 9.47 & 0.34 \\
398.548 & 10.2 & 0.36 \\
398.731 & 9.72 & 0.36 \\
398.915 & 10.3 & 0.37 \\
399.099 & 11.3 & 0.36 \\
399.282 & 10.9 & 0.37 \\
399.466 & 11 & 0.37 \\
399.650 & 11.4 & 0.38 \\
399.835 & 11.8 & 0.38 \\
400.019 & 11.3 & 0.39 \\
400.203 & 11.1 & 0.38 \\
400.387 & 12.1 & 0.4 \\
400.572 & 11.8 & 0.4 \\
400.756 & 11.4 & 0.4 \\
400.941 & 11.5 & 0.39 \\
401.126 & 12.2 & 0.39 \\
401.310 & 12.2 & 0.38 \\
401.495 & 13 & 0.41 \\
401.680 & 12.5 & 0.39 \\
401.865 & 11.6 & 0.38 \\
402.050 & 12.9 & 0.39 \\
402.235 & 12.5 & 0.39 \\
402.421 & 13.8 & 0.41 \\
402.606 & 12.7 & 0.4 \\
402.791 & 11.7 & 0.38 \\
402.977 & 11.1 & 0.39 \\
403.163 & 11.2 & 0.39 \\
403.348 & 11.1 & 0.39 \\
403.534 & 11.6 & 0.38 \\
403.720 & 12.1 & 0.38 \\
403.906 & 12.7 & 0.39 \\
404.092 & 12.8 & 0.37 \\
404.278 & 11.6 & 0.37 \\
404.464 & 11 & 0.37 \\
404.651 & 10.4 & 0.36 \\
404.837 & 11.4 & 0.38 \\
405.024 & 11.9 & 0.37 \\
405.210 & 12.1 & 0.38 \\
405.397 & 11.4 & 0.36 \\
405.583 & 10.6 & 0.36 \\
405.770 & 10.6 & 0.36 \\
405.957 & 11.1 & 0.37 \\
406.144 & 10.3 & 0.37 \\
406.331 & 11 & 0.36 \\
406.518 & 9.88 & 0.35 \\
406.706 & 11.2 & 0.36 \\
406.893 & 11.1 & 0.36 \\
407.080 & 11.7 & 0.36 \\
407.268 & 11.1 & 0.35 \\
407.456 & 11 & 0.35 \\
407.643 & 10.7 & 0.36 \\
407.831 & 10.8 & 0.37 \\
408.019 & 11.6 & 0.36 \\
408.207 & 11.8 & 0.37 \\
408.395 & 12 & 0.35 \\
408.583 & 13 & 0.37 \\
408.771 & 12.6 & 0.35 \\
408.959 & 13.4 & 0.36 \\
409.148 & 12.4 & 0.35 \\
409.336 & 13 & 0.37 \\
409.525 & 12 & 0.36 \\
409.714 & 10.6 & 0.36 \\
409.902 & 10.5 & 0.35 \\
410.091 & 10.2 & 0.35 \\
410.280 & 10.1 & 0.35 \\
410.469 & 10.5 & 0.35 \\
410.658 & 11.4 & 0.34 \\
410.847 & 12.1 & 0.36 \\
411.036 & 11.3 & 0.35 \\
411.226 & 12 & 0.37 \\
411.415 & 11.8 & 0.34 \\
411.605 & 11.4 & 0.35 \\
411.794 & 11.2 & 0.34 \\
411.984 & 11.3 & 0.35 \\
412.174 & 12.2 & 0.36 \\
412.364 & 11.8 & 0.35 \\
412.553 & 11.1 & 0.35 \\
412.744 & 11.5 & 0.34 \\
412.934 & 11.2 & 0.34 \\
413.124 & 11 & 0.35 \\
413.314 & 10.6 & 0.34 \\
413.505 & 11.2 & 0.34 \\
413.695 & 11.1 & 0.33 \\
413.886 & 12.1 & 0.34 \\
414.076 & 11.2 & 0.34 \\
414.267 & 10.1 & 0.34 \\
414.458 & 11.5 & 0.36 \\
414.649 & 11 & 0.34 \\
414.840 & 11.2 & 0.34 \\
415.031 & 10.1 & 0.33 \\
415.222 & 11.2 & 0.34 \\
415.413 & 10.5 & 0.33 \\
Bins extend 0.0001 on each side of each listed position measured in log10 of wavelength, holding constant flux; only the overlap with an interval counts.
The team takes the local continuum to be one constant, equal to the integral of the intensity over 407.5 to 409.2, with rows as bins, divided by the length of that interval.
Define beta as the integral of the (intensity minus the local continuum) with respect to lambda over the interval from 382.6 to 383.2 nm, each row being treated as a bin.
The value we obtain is -4.8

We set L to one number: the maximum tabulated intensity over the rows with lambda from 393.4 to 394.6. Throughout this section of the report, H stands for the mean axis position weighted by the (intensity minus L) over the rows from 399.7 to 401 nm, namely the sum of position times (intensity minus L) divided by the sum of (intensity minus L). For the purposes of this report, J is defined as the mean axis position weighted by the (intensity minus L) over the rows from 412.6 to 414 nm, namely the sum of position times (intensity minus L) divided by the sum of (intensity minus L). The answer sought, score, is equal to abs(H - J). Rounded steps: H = 400.39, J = 413.32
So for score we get 12.94 nm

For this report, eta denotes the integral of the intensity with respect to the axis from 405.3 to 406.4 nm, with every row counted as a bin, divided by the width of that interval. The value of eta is 10.8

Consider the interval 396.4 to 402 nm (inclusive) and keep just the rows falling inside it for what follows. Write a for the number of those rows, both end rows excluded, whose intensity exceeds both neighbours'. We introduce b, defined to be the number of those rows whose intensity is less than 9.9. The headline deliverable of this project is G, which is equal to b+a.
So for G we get 17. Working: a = 6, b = 11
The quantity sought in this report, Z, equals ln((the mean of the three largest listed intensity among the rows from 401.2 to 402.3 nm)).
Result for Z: 2.55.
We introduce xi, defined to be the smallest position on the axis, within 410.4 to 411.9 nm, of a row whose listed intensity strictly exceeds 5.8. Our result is 410.469 nm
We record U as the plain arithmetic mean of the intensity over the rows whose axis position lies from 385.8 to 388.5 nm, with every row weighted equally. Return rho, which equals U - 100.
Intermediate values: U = 5.2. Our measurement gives -94.8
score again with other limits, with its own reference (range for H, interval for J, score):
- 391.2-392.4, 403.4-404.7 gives 12.40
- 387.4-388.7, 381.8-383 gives 5.59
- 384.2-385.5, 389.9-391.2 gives 5.79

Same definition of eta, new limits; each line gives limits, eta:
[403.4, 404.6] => 11.9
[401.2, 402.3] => 12.5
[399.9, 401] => 11.5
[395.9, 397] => 4.7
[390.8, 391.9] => 8.3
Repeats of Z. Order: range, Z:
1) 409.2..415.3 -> 2.52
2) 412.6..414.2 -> 2.45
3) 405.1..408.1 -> 2.47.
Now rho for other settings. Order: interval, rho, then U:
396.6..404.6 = -89.5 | 10.5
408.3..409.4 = -87.3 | 12.7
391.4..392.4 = -92.4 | 7.6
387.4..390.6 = -93.6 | 6.4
